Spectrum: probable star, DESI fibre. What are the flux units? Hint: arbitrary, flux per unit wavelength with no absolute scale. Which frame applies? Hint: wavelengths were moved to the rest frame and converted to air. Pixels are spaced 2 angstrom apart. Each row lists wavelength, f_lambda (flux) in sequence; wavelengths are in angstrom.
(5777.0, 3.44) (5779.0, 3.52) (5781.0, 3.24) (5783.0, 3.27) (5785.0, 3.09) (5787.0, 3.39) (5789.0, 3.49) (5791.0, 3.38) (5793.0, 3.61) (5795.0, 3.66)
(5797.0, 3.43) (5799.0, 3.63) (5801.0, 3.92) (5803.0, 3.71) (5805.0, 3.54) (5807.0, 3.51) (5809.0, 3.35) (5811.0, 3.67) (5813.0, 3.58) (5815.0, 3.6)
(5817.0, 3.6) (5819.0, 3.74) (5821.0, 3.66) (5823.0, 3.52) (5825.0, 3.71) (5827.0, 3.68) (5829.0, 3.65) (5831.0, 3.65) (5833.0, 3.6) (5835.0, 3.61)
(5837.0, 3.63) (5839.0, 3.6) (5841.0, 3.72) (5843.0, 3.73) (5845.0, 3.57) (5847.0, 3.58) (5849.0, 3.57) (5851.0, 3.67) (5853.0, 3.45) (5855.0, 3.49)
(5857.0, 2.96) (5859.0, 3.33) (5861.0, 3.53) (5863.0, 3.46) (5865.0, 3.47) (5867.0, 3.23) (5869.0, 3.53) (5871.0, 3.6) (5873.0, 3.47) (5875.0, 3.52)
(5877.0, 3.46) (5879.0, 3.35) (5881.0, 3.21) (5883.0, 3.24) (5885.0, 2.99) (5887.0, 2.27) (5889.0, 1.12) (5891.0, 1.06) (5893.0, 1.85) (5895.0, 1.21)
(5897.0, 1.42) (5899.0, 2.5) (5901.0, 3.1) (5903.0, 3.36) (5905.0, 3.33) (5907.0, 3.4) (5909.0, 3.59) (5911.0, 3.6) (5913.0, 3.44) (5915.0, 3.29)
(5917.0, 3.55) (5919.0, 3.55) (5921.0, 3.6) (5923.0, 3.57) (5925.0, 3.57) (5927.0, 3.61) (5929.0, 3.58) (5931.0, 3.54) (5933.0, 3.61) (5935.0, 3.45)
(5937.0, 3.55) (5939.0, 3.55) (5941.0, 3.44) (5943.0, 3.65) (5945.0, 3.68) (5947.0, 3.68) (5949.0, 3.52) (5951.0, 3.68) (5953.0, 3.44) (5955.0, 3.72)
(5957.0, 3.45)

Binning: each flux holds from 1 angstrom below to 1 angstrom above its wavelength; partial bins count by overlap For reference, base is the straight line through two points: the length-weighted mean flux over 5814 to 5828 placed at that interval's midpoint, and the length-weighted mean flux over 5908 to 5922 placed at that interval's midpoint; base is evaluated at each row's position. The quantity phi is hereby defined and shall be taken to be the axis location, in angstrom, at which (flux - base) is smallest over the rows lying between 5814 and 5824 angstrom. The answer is 5823.0 angstrom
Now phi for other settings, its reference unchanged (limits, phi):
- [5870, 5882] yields 5881.0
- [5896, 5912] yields 5897.0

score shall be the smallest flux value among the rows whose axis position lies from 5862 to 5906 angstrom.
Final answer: 1.06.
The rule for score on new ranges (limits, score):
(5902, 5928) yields 3.29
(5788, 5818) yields 3.35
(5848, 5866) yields 2.96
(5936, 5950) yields 3.44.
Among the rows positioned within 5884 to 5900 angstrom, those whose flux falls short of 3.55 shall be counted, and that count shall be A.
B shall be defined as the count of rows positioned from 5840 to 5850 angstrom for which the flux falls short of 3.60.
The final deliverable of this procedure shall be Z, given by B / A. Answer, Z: 0.4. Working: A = 8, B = 3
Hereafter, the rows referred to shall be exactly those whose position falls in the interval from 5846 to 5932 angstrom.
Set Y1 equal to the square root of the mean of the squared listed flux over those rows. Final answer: 3.2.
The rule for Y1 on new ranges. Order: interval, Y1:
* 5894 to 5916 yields 3.0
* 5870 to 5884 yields 3.4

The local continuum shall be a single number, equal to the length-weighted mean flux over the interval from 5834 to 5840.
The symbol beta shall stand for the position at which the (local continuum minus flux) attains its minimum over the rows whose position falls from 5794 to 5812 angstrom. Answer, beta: 5801.0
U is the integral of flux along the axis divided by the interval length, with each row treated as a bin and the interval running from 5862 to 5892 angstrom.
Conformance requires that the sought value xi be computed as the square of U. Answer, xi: 9.0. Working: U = 3.0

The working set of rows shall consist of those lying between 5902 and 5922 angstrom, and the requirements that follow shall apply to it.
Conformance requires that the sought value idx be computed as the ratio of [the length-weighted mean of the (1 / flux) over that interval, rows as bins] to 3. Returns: 0.096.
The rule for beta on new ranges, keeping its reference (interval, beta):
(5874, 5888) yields 5875.0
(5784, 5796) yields 5795.0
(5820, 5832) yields 5825.0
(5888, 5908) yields 5907.0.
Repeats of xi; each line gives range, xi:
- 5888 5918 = 7.0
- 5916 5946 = 12.7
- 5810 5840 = 13.2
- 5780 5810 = 12.1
